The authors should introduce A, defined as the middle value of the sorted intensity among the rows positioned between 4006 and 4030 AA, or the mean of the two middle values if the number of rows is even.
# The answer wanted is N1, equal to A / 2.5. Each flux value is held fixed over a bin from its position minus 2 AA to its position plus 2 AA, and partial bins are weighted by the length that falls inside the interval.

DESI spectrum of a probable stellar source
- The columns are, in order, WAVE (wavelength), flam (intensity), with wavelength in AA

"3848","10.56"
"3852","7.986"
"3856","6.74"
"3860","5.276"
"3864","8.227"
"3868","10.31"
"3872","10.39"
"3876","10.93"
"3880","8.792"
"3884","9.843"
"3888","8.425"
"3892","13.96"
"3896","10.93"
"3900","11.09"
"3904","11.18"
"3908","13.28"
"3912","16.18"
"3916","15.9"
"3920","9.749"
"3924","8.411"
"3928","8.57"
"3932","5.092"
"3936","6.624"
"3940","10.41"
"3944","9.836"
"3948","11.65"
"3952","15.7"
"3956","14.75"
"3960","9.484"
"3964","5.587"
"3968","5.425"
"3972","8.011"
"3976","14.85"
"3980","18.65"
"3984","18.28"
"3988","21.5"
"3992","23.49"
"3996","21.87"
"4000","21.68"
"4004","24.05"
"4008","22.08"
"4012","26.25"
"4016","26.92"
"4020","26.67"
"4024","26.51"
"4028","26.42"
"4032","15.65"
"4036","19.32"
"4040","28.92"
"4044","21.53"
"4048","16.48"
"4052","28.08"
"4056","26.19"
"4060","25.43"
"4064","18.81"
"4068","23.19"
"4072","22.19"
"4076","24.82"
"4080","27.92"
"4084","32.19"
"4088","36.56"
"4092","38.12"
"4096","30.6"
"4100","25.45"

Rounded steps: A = 26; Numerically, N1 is 10.6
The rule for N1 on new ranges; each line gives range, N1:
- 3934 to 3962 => 4.2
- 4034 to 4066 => 9.4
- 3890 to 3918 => 5.3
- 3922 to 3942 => 3.4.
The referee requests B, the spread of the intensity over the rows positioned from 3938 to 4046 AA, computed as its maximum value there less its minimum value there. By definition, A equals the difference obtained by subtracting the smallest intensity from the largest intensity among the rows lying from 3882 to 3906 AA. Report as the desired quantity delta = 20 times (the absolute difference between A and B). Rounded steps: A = 6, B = 23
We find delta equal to 359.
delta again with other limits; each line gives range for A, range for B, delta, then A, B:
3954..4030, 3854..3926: 212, 21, 11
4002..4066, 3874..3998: 103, 13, 18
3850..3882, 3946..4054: 357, 6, 23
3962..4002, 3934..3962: 180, 18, 9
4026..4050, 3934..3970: 60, 13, 10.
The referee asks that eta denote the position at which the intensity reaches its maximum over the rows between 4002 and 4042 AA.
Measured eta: 4040 AA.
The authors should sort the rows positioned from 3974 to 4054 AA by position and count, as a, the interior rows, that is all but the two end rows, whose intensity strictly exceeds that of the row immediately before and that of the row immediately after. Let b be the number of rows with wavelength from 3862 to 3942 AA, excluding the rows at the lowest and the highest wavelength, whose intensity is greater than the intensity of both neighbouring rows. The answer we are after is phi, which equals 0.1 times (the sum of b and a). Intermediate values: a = 5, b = 5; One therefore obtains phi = 1.00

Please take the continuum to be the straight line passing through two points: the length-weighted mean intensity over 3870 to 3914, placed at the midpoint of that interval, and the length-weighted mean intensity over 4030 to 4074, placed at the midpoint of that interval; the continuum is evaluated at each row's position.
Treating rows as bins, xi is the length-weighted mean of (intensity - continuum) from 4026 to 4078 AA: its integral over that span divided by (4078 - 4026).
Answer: 1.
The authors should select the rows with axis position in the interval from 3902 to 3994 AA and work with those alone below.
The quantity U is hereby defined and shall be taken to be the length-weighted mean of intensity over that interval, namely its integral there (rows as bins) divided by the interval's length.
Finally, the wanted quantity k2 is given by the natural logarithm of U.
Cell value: 2.51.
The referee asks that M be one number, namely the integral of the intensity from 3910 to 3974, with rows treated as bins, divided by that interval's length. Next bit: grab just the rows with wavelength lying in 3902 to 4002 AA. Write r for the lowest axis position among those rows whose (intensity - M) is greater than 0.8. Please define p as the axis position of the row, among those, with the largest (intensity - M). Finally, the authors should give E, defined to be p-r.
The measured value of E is 88 AA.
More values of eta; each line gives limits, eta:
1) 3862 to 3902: 3892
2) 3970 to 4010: 4004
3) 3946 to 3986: 3980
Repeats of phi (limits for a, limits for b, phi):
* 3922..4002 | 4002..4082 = 0.90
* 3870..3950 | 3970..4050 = 1.10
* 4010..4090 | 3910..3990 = 0.80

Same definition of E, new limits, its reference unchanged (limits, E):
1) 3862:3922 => 36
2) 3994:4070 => 44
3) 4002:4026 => 12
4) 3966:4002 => 16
